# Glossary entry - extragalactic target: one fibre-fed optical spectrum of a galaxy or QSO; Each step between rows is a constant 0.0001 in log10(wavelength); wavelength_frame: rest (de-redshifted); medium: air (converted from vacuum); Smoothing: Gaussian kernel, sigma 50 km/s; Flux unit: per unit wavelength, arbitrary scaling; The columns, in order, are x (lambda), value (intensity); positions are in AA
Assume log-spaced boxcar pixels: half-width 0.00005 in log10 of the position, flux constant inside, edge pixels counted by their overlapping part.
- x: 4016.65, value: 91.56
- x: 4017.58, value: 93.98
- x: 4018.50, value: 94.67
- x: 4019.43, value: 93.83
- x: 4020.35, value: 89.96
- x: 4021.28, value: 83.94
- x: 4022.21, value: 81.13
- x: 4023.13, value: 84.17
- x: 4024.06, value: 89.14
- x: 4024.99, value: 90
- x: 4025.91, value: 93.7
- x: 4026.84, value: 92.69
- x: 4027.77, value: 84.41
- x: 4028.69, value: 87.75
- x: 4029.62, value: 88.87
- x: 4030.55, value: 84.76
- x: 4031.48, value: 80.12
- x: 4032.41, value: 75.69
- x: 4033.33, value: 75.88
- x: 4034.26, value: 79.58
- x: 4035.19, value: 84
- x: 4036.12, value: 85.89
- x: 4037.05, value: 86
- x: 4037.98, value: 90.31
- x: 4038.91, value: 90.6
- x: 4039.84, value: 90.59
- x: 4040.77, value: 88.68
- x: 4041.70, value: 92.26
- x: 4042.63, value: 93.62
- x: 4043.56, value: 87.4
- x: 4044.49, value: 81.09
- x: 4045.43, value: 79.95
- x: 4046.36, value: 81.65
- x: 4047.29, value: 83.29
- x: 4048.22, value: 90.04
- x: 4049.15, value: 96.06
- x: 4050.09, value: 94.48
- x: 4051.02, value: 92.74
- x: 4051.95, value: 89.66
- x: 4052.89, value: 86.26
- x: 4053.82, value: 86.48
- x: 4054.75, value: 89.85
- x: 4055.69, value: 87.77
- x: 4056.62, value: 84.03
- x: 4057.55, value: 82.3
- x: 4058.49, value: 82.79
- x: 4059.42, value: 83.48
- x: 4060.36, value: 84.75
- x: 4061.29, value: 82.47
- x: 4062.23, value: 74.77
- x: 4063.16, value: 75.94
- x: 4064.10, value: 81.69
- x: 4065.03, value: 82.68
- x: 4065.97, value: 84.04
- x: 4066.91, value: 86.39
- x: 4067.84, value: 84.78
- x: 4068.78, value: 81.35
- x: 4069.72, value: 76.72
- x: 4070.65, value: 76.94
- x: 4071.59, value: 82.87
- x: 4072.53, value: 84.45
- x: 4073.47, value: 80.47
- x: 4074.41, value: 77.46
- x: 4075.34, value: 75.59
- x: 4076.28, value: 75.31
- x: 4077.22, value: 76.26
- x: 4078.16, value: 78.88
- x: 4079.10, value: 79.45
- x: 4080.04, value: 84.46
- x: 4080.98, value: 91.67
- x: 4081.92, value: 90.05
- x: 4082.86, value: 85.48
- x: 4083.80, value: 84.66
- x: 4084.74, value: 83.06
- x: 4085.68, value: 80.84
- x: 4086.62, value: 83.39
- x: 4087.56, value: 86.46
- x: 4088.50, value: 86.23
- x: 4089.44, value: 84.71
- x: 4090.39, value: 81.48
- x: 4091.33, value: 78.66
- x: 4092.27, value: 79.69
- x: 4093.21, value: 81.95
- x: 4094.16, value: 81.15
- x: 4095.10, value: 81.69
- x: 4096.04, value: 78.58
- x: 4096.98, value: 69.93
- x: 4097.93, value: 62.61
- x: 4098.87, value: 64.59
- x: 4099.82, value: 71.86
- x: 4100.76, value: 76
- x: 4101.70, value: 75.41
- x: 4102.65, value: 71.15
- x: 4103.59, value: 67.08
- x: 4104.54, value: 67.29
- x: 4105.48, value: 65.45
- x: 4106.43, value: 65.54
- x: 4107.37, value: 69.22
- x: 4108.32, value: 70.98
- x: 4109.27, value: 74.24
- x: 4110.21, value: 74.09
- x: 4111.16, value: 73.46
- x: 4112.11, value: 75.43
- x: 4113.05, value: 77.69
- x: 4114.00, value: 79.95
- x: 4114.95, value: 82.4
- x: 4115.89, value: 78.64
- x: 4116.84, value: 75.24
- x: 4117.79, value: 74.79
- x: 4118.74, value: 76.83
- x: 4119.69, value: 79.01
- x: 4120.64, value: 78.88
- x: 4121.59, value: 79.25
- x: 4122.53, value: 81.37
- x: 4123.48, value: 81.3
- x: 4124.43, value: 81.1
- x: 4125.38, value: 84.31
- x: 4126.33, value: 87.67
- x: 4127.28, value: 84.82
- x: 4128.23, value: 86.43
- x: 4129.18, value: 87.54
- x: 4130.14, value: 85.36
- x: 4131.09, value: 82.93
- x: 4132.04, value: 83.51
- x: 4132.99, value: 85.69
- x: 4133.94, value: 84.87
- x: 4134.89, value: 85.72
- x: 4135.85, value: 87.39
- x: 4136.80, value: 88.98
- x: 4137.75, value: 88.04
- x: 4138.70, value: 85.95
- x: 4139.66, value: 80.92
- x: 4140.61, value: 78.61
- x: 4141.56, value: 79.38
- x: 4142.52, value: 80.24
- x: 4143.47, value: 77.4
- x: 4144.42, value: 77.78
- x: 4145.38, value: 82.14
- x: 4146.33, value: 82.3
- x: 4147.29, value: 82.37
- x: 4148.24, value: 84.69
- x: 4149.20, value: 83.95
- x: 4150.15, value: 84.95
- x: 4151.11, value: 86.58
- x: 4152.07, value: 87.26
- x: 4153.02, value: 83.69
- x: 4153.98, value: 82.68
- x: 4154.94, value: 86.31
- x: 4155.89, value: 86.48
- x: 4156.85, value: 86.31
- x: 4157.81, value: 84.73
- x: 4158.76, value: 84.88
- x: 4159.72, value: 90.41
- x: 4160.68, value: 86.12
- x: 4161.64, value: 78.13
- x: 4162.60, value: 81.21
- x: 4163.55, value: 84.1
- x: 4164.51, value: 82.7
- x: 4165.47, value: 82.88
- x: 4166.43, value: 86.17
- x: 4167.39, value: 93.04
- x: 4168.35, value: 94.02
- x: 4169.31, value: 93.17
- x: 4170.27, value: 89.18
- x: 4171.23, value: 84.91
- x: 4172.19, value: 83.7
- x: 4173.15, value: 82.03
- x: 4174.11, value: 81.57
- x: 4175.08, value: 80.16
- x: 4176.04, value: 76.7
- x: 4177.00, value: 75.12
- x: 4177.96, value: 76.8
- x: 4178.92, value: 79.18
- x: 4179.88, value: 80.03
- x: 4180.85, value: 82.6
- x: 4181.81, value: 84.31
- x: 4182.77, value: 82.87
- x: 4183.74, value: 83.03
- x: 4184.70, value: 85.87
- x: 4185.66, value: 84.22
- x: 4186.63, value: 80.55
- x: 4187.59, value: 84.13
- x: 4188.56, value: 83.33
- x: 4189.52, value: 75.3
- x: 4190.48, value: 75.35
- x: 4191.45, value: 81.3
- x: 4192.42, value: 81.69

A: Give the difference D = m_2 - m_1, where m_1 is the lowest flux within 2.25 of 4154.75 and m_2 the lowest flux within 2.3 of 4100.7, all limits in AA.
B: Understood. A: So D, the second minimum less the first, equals -18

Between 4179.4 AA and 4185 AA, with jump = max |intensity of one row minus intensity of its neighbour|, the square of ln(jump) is 1.09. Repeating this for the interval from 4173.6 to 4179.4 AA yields 1.54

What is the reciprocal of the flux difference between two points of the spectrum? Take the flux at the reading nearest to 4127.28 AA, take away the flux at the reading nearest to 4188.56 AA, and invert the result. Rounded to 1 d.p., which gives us 0.7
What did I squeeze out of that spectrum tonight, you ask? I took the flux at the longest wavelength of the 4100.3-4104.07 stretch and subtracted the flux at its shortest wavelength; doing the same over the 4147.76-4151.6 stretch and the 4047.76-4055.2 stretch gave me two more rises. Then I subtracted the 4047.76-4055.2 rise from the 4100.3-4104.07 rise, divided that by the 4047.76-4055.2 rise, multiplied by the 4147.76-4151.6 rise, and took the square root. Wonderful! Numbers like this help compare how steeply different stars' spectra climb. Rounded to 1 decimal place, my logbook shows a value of 9.3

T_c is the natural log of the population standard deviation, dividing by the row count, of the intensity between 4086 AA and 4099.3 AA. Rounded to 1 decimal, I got 2.0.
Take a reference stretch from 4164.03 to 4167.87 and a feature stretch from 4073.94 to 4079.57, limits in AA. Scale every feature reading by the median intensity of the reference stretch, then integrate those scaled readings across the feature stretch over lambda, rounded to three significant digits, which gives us 5.14 AA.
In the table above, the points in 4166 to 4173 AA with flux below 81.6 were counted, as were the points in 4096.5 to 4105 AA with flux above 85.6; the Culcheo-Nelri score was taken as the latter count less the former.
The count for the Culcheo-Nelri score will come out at 0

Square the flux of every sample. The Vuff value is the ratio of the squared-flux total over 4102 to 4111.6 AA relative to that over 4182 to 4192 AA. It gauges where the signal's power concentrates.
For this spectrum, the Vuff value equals 0.73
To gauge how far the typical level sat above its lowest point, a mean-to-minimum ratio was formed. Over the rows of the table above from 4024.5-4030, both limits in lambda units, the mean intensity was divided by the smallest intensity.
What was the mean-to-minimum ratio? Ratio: 1.06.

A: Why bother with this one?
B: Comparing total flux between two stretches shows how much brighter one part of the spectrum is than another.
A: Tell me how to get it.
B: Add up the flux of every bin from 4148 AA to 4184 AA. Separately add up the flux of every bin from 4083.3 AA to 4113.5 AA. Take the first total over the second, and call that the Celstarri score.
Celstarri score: 1.3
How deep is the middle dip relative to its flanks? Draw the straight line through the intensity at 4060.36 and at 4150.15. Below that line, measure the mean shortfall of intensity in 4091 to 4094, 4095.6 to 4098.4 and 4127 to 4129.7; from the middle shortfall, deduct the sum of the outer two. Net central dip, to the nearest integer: 11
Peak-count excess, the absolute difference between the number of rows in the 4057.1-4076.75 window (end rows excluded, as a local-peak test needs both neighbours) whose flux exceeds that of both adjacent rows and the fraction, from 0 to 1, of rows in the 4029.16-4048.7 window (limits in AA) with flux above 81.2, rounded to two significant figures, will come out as 2.3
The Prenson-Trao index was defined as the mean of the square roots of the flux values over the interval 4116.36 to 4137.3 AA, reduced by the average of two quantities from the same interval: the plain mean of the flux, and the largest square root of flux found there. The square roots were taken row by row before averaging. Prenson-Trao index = -37.0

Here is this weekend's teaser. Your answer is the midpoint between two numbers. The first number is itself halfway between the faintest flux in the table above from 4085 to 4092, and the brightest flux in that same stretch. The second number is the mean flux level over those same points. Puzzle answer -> 82.8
